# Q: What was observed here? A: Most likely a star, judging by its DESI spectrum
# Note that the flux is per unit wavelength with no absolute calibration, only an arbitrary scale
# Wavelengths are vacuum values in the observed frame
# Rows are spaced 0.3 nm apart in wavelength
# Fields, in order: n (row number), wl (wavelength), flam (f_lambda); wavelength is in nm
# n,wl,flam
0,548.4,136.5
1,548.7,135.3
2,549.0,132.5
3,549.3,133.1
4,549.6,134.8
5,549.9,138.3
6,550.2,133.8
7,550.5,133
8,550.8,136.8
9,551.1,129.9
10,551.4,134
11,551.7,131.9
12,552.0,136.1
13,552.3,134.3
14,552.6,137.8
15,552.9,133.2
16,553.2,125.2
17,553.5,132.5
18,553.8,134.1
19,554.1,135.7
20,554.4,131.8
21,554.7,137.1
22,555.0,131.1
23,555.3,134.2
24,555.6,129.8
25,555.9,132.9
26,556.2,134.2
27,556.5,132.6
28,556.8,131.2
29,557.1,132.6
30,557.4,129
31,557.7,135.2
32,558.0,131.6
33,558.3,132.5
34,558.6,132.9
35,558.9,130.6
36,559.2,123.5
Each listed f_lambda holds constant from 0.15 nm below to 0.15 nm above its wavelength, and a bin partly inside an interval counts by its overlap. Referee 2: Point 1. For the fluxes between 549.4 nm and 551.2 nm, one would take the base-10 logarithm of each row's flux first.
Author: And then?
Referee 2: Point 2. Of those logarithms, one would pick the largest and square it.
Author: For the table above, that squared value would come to 4.58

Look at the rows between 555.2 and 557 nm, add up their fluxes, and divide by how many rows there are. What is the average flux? 132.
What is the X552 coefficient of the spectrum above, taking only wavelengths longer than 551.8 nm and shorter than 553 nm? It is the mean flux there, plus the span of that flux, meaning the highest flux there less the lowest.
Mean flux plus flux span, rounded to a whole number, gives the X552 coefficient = 140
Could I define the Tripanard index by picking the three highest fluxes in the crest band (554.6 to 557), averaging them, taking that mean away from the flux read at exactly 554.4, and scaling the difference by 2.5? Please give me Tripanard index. -8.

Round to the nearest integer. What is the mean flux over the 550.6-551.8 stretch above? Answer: 133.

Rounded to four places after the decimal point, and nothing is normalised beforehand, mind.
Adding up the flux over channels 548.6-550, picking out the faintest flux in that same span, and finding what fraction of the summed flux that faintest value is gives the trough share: 0.1966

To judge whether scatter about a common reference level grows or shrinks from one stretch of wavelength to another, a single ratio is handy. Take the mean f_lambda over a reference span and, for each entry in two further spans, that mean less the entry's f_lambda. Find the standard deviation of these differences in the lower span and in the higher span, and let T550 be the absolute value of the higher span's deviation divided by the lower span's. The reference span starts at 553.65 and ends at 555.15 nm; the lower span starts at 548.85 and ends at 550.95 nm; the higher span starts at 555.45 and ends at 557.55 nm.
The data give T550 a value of 0.85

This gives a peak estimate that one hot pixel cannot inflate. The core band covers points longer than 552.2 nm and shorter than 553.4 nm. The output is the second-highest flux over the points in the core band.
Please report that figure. 134.3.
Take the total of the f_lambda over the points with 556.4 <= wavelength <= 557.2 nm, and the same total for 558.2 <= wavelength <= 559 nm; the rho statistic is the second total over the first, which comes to 0.999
